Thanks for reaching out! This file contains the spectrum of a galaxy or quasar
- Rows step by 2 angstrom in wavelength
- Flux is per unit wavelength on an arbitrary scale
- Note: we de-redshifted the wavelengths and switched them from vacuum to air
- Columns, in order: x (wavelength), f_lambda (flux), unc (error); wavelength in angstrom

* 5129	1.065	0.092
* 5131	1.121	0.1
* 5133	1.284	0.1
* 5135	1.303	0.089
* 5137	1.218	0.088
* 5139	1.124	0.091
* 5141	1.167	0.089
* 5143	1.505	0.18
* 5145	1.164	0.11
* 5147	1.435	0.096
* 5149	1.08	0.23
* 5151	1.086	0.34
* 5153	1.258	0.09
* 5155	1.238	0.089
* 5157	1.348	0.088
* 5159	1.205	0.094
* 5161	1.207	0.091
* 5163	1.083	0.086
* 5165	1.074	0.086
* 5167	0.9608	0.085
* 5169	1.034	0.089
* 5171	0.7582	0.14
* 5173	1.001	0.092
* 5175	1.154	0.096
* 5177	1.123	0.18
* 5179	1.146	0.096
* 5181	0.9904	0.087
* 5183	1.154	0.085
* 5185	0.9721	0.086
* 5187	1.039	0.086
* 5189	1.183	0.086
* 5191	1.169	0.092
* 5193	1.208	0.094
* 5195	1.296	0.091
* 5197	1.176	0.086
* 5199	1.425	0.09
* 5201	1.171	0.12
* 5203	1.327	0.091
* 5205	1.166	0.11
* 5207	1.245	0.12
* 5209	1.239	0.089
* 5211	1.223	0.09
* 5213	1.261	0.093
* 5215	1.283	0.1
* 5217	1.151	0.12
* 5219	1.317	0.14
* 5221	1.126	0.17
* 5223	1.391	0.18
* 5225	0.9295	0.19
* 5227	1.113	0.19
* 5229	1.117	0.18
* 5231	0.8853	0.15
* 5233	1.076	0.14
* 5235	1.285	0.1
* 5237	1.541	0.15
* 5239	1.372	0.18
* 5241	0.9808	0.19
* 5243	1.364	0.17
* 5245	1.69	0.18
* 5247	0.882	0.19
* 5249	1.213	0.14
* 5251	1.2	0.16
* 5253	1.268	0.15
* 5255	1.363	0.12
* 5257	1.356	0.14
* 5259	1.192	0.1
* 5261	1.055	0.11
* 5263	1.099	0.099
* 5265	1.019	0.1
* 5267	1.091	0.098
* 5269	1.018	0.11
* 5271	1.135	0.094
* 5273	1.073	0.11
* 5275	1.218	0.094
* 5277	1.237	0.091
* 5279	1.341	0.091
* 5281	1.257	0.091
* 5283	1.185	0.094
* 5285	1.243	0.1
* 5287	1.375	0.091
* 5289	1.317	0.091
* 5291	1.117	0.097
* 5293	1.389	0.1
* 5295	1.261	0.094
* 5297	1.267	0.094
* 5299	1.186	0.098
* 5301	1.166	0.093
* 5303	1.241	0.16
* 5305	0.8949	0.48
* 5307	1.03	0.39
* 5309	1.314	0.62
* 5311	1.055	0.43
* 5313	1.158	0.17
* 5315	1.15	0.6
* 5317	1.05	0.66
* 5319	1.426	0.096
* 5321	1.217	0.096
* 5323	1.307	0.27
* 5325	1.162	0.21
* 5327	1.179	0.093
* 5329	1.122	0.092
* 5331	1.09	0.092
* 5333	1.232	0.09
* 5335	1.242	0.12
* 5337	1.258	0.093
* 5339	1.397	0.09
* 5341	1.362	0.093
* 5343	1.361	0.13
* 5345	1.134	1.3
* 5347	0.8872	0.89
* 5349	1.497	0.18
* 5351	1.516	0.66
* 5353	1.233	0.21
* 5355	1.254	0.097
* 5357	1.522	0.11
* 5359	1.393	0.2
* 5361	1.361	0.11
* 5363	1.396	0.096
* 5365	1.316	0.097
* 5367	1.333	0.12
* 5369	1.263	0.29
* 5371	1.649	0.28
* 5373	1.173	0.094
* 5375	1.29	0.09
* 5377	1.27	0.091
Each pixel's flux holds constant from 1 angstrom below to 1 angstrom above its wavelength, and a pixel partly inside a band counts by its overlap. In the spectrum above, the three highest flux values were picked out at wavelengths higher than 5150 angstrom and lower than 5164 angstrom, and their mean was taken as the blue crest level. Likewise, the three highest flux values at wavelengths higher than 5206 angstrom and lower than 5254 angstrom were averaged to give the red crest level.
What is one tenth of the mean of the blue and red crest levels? 0.141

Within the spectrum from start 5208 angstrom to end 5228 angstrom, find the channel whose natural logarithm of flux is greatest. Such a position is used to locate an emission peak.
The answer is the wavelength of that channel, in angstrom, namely 5223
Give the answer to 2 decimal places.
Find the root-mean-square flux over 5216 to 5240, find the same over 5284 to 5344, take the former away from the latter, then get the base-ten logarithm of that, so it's -1.73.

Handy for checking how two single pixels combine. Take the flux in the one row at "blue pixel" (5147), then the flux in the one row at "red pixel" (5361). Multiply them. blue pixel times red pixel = 1.95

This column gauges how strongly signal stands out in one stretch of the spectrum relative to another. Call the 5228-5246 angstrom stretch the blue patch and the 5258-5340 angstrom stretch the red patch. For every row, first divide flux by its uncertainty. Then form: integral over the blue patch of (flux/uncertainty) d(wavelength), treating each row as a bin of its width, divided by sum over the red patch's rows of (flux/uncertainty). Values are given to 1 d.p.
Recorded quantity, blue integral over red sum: 0.3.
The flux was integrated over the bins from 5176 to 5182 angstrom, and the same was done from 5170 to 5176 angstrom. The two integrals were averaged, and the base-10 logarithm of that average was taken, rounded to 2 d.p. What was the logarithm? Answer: 0.79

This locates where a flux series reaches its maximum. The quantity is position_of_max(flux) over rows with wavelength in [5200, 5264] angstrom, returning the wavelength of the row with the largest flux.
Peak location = 5245 angstrom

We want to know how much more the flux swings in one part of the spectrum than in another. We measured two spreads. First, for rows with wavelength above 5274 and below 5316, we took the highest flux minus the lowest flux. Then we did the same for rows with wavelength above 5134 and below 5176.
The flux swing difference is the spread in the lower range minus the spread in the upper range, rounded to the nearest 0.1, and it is 0.3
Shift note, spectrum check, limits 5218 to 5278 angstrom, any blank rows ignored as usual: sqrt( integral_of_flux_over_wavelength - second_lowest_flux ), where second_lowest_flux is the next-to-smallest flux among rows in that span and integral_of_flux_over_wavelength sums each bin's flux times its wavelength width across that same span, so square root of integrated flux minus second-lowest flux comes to 8.4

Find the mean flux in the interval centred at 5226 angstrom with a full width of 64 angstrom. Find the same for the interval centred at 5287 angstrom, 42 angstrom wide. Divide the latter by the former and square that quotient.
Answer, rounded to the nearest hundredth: 0.94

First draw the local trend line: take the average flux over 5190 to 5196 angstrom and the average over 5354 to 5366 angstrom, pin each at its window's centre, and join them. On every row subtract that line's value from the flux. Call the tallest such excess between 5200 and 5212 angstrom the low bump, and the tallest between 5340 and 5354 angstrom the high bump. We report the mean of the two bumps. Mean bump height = 0.12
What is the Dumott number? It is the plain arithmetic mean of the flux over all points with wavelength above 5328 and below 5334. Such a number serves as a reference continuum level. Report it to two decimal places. 1.15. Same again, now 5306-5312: 1.13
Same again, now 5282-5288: 1.27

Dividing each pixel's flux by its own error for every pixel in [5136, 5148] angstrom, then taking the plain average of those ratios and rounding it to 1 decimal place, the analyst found 12.2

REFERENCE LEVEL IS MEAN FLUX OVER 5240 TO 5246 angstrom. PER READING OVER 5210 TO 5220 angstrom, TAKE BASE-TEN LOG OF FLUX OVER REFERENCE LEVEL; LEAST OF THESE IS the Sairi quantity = -0.068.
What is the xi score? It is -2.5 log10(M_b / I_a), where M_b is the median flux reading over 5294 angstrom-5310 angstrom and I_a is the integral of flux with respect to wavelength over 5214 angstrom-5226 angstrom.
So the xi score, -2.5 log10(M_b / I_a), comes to 2.69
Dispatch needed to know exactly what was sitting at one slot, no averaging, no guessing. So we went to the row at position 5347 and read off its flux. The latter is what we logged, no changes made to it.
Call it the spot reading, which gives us 0.8872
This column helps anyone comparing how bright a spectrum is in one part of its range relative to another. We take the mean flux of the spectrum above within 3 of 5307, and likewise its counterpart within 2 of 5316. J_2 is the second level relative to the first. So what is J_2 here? 1.02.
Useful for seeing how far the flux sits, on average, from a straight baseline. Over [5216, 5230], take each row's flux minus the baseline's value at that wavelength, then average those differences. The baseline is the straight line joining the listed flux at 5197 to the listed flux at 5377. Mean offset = -0.03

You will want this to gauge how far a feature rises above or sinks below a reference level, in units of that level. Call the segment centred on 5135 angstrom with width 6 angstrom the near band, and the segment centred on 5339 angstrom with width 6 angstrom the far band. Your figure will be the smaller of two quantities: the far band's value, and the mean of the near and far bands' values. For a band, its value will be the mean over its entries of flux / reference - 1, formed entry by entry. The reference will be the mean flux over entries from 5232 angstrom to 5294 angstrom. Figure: 0.06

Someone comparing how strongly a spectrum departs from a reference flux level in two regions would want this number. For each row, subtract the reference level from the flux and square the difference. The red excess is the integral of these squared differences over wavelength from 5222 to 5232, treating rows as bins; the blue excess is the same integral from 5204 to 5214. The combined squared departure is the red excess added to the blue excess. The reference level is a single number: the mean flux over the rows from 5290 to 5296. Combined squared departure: 0.62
